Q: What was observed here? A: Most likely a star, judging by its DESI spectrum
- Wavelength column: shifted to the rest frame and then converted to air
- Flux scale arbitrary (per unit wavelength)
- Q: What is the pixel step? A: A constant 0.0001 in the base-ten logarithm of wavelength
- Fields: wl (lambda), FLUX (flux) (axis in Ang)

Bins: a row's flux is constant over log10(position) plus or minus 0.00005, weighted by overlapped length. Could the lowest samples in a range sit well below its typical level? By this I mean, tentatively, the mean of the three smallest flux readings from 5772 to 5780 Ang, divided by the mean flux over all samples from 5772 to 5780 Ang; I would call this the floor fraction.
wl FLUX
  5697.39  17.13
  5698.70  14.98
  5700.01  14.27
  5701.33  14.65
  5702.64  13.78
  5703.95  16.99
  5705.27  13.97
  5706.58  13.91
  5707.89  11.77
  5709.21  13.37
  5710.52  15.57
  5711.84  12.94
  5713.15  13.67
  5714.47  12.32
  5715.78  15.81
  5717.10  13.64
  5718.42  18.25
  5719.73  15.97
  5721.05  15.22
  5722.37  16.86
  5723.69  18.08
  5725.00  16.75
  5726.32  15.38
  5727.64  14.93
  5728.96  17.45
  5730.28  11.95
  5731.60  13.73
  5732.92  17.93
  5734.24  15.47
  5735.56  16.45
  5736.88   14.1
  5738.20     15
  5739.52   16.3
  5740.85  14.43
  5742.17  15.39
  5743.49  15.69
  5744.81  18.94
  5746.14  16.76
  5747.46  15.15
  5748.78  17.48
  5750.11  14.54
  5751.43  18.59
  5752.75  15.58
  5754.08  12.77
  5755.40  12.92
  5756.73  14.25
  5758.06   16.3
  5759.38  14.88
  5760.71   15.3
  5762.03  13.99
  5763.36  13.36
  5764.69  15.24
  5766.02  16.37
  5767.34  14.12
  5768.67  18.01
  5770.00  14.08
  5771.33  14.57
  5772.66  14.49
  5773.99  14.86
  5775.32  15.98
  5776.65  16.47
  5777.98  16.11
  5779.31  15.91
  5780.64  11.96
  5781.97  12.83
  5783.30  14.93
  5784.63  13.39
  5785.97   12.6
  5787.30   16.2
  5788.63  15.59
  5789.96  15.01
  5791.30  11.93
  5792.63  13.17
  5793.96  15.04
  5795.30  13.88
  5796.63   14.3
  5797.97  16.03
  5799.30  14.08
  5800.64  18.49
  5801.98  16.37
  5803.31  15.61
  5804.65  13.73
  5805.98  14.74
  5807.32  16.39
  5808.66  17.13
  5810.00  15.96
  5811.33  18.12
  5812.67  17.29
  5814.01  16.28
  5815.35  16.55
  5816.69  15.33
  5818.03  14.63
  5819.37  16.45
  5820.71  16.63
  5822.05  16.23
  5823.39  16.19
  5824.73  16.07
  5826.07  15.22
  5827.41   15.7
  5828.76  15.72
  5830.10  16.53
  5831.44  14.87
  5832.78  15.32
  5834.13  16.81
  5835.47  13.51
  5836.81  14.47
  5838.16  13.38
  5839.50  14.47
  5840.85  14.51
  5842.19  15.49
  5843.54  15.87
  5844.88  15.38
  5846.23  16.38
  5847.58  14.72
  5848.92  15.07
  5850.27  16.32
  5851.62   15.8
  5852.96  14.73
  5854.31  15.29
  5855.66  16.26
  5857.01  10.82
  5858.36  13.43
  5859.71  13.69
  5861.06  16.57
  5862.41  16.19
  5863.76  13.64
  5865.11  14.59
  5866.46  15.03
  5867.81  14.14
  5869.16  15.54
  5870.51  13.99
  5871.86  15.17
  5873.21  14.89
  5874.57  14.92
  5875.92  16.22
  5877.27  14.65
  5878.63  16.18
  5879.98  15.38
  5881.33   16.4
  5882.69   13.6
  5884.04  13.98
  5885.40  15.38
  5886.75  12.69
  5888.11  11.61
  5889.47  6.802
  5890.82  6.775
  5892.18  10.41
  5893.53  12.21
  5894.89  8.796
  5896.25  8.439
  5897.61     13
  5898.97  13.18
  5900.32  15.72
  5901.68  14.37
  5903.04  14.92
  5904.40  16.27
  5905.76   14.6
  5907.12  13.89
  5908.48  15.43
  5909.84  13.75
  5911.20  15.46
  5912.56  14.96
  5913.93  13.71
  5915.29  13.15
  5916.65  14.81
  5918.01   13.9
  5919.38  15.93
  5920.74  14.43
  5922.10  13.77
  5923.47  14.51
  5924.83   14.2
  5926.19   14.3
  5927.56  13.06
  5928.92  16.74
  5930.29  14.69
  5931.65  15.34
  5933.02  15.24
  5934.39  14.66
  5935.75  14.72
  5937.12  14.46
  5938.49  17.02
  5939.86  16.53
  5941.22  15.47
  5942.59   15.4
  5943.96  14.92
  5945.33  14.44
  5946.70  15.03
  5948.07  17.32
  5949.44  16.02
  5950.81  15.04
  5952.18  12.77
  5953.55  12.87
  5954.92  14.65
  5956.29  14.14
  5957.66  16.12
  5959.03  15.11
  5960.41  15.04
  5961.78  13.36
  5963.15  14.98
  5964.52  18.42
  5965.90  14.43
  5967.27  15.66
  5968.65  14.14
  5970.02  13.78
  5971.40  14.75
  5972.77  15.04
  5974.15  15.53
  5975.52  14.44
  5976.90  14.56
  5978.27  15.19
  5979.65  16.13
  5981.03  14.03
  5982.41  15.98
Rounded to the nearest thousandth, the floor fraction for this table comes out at 0.965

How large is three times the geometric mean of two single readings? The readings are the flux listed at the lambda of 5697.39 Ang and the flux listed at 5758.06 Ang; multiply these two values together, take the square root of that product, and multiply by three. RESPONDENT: 50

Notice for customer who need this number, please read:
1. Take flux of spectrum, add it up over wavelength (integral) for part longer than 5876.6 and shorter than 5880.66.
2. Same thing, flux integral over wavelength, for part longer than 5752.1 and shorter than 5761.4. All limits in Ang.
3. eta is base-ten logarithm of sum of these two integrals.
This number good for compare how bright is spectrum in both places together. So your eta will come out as 2.30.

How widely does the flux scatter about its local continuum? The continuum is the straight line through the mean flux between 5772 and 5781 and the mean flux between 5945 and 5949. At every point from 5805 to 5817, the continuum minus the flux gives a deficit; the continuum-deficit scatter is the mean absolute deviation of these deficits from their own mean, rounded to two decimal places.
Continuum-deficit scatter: 0.76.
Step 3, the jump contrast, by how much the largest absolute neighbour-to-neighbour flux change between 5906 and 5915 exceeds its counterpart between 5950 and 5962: -1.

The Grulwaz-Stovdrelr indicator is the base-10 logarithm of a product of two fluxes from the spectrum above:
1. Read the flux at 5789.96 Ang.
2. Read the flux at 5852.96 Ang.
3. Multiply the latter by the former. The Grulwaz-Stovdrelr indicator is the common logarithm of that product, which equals 2.34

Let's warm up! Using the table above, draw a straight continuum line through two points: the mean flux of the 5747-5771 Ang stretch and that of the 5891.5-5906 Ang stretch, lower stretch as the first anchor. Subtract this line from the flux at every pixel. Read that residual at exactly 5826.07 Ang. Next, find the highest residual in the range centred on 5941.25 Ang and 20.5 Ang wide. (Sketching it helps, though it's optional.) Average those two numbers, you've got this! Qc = 3.2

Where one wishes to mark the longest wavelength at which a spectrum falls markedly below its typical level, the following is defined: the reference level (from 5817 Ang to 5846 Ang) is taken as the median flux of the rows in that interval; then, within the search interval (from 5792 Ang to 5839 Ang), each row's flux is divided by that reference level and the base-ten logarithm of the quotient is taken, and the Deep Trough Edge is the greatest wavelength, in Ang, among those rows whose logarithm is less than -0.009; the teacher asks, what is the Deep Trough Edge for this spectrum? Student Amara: 5838.16 Ang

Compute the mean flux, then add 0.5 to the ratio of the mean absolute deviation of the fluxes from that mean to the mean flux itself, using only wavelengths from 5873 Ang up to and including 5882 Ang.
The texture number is 0.541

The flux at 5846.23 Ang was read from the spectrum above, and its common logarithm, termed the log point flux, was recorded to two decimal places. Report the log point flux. 1.21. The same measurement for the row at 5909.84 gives 1.14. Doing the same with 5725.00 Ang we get 1.22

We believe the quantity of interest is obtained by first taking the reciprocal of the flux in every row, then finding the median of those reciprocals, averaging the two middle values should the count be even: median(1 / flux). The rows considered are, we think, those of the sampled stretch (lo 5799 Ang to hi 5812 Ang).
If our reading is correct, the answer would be 0.0619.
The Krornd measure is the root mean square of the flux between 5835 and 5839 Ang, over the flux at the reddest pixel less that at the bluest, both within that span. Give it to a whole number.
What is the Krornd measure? -106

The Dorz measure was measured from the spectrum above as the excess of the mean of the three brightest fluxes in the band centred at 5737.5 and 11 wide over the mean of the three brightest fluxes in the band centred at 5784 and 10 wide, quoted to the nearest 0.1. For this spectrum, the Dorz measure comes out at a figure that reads 1.0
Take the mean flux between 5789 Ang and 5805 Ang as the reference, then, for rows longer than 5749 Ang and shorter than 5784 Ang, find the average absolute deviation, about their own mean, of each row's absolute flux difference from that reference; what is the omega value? 0.77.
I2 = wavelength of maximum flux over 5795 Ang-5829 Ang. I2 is 5800.64 Ang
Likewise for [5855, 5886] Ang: 5861.06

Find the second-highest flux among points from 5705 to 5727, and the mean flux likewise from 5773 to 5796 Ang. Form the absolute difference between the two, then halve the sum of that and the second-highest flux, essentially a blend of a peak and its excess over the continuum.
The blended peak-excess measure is 10.8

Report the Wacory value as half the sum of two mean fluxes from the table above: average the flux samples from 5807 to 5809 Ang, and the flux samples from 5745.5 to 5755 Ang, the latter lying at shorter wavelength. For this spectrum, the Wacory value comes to 16.3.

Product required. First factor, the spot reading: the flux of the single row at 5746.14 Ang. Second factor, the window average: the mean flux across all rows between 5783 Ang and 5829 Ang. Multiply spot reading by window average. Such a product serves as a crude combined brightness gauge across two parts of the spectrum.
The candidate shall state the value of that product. 259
